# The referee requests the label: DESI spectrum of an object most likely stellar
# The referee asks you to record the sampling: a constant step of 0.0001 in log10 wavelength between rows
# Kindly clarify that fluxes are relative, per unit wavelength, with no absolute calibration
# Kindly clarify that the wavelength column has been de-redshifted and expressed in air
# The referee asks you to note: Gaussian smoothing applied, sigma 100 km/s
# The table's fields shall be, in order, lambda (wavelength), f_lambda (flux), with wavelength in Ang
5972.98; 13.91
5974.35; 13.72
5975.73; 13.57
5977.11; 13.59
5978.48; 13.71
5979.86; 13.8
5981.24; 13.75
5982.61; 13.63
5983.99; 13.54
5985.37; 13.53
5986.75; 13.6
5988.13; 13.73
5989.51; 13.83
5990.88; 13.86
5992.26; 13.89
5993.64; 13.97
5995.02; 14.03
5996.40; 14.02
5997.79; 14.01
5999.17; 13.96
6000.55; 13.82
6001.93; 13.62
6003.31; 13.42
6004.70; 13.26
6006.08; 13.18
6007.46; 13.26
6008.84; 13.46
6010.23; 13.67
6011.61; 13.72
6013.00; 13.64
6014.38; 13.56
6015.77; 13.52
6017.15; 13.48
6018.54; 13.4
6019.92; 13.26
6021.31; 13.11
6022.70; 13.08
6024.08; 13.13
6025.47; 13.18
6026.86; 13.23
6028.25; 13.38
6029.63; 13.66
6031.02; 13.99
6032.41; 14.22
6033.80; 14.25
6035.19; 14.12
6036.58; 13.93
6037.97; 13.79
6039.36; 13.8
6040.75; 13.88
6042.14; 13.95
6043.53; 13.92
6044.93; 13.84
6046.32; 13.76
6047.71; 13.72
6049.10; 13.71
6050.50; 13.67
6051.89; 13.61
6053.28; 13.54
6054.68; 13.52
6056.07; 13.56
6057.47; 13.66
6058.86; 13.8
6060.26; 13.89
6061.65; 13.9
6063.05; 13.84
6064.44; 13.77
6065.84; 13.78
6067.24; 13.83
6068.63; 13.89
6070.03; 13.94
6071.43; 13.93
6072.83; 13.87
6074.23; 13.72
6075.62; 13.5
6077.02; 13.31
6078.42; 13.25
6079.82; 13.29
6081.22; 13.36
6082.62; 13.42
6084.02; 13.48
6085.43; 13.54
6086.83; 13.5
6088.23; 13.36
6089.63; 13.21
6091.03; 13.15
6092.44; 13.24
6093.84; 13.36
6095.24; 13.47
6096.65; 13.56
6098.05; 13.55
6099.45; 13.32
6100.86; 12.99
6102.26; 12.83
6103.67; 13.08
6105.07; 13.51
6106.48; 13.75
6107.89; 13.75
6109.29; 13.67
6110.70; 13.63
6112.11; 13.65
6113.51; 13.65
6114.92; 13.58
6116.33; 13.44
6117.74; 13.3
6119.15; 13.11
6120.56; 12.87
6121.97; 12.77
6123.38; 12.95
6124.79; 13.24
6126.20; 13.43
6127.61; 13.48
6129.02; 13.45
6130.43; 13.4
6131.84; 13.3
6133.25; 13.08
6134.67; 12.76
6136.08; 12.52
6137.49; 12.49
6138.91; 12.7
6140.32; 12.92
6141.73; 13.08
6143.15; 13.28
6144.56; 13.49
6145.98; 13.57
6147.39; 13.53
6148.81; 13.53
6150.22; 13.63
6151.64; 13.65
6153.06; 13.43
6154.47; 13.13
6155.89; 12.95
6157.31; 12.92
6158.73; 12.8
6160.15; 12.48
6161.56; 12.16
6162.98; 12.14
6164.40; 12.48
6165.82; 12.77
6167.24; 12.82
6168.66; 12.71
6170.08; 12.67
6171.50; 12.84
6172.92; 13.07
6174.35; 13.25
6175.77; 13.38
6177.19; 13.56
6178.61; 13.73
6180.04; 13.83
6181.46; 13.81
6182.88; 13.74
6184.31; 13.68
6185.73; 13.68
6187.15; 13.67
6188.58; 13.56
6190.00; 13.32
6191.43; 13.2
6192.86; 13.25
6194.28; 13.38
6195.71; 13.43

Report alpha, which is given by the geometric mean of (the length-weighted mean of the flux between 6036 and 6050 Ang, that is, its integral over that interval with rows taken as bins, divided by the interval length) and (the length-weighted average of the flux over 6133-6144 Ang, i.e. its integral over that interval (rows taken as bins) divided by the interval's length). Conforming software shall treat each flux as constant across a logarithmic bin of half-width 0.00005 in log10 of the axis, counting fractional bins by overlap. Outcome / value 13.3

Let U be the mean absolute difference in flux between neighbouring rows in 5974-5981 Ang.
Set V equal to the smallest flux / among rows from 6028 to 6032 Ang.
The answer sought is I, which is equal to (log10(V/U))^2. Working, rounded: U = 0.095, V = 13.38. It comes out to 4.6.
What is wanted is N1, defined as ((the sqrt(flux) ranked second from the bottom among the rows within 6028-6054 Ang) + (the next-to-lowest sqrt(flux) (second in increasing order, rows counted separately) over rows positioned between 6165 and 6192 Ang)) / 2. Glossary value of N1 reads 3.622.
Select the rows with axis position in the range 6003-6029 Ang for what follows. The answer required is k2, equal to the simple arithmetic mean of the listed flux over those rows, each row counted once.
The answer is 13.37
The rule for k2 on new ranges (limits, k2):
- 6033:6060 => 13.79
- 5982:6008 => 13.69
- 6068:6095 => 13.49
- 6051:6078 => 13.73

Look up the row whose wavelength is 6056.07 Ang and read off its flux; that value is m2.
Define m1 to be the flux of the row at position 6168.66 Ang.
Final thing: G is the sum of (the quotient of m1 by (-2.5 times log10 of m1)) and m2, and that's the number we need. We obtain 9.0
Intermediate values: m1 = 12.71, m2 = 13.56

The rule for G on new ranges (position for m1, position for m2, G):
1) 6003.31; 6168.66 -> 8.0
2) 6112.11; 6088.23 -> 8.5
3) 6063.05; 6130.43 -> 8.5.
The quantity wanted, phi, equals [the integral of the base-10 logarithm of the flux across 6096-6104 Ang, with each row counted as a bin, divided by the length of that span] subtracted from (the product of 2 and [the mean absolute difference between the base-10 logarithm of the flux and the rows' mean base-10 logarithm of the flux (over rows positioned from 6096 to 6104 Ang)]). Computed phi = -1.105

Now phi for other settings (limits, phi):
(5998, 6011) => -1.118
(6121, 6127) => -1.101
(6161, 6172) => -1.083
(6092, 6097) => -1.120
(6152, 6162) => -1.089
